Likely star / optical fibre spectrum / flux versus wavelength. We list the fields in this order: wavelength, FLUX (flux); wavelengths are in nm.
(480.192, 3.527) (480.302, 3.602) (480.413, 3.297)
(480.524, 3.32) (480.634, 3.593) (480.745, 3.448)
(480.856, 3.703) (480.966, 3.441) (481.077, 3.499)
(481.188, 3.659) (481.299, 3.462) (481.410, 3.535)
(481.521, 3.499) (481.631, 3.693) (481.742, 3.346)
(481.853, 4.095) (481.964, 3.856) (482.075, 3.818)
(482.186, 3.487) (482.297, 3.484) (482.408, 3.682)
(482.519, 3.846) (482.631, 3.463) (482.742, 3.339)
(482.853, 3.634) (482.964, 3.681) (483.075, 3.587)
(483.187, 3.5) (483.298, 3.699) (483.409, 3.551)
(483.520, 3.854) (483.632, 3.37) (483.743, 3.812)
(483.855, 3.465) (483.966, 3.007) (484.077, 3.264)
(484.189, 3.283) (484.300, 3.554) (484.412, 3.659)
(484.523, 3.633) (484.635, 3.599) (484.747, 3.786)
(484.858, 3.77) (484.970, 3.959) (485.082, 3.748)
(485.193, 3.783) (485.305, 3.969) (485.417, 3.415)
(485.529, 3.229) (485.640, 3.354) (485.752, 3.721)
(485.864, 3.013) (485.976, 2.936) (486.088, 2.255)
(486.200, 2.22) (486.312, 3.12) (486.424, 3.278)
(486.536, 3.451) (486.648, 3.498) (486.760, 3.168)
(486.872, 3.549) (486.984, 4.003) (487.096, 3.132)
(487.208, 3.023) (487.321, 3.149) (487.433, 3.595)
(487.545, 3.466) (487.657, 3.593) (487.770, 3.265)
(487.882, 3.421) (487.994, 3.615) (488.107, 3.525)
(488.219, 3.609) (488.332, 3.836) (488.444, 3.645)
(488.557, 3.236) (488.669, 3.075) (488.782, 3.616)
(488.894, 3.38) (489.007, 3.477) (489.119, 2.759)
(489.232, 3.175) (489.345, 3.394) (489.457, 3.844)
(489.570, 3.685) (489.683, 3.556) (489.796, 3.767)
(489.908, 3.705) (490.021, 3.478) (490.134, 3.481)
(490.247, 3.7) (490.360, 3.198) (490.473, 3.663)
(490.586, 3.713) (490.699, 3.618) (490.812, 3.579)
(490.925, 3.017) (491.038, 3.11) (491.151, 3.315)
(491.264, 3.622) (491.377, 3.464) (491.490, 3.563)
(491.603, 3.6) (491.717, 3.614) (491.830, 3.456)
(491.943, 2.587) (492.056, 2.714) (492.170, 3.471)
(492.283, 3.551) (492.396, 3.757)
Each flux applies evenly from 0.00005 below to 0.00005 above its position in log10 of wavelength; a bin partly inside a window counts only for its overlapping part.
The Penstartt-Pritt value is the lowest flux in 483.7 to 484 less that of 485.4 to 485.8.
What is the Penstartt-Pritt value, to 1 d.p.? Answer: -0.2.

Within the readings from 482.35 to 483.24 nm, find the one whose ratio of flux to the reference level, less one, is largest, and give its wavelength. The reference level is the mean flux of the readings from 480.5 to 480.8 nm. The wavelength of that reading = 482.519 nm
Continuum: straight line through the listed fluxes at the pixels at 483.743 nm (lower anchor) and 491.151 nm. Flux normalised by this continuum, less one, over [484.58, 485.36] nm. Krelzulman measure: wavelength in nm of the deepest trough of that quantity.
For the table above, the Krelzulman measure 484.635 nm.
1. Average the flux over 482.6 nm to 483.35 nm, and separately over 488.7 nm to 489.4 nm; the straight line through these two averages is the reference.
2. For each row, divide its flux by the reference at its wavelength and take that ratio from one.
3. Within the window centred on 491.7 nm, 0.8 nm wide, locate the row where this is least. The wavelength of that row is 491.717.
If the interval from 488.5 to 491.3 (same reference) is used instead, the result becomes 489.457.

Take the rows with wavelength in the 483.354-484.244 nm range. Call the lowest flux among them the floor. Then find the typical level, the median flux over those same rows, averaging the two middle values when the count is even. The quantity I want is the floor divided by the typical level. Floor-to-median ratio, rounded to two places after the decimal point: 0.88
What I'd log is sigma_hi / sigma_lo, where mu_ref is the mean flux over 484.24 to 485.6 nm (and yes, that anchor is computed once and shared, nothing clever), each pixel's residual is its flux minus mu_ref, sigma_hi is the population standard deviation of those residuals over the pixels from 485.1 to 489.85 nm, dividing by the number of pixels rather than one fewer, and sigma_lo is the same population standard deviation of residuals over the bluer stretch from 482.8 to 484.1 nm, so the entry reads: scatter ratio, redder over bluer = 1.7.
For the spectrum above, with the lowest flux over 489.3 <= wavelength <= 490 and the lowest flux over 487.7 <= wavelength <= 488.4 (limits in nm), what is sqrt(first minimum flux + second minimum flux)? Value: 2.58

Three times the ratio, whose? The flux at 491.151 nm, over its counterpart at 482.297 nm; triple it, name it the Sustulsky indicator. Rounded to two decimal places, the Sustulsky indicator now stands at 2.85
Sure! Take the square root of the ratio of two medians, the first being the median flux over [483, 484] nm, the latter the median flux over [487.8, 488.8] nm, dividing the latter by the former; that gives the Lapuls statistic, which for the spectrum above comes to 1.01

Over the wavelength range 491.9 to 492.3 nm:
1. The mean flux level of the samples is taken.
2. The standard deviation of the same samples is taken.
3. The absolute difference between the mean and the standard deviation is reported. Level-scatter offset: 2.6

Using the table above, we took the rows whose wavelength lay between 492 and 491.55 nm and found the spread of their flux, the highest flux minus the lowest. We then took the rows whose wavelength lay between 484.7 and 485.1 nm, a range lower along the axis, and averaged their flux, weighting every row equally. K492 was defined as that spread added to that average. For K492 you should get 4.8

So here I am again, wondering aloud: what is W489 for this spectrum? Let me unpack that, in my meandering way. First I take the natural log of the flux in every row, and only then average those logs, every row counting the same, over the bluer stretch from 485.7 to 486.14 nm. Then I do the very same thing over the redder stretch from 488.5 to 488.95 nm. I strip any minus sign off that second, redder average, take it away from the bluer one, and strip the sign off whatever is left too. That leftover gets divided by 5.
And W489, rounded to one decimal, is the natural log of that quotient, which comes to -3.7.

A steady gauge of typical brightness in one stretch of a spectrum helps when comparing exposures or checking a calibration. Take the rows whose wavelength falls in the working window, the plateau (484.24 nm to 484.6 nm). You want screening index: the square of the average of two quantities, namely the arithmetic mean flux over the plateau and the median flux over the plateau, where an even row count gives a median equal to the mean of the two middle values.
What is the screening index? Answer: 13.1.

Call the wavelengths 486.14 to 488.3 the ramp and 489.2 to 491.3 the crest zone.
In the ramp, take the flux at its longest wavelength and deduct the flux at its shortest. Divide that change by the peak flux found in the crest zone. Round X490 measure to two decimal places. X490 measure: 0.36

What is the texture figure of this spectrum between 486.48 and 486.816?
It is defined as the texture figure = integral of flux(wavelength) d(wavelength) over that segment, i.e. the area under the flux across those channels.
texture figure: 1.13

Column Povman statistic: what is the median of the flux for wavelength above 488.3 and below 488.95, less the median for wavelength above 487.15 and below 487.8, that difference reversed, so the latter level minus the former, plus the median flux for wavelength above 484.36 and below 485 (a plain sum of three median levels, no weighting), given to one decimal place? 3.6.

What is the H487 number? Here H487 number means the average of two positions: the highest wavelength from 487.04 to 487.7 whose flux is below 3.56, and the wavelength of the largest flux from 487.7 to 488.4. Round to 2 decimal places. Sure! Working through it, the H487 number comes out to 487.94 nm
